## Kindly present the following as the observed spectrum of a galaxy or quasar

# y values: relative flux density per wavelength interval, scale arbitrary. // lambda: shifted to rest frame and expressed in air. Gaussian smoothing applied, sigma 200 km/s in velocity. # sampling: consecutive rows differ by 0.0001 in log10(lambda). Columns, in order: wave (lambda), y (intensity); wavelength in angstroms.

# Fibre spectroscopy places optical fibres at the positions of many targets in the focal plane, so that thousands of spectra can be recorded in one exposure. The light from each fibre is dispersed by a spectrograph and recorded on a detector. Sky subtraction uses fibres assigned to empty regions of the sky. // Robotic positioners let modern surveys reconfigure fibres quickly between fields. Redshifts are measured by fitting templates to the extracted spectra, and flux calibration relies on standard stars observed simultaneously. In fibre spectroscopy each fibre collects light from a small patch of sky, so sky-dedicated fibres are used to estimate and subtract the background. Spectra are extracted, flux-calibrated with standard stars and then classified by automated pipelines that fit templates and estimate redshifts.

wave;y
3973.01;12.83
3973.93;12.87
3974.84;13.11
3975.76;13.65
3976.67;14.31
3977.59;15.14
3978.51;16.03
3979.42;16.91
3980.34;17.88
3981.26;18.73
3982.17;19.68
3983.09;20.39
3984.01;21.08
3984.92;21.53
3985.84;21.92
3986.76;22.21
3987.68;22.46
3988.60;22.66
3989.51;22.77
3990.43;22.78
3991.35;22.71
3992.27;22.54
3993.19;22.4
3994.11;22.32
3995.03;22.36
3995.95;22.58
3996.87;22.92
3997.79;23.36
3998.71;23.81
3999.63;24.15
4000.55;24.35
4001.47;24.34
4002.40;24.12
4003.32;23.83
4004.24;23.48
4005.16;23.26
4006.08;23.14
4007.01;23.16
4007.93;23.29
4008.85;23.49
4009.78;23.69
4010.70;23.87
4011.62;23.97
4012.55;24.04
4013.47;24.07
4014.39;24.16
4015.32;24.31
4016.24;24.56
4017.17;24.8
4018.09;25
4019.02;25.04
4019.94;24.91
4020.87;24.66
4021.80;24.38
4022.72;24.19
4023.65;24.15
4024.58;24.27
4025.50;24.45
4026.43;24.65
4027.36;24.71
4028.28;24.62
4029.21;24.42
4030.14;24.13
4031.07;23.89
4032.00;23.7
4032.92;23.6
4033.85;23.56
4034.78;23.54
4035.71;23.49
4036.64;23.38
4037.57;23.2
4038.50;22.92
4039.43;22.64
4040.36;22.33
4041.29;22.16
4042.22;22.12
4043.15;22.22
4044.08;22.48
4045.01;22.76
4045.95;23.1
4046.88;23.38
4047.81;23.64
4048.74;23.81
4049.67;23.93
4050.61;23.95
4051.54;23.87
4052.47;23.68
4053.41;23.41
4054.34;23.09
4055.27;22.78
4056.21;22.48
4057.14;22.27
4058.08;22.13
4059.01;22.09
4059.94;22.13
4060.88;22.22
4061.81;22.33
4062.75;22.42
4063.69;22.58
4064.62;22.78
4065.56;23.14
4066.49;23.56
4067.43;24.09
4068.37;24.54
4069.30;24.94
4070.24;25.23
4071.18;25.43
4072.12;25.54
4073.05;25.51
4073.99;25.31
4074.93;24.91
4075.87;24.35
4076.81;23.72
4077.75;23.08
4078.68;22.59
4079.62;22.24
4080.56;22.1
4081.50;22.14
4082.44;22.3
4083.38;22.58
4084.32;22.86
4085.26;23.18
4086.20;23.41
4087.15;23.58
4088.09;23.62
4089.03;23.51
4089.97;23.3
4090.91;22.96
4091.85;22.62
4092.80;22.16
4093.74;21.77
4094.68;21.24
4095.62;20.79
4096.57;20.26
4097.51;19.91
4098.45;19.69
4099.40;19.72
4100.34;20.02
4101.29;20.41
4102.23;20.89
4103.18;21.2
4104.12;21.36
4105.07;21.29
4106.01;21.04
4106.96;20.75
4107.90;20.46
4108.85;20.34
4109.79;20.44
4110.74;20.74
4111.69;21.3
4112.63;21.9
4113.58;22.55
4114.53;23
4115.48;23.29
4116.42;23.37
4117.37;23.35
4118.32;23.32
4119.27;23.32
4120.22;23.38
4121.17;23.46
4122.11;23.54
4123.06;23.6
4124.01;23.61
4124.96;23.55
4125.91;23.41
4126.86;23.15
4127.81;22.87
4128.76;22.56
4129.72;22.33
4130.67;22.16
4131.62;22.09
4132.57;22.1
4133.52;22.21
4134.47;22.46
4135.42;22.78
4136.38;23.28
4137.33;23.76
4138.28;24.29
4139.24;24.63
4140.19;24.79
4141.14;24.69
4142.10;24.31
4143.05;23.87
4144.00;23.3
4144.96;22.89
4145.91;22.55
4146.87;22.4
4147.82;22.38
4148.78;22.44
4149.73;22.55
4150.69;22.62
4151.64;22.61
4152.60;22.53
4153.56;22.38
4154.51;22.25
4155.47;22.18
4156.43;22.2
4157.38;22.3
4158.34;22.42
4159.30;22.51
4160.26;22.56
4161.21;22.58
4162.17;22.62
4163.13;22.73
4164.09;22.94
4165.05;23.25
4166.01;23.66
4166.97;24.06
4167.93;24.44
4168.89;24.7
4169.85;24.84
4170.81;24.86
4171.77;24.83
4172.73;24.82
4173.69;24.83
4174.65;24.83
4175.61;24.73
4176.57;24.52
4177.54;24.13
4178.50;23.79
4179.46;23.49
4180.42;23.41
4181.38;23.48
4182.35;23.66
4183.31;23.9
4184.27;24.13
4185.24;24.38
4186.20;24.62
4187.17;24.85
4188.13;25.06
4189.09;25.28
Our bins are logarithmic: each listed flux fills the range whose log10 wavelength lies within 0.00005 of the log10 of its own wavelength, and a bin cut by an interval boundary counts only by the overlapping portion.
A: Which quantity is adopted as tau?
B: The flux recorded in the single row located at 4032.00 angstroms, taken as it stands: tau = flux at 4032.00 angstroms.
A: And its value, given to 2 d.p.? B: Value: 23.70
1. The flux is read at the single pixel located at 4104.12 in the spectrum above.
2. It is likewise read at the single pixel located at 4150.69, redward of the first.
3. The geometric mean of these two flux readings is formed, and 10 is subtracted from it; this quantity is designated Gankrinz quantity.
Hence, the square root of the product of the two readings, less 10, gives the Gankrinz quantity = 12.0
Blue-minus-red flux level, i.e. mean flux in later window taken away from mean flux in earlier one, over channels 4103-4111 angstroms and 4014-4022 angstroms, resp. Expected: 4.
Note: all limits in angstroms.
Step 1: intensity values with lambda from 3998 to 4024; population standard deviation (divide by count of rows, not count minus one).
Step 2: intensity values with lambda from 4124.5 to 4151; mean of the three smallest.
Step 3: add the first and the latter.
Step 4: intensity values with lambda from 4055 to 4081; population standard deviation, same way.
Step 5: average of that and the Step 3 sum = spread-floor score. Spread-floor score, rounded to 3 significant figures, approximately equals 11.9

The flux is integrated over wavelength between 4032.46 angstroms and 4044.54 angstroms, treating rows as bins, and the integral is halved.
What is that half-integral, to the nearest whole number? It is 138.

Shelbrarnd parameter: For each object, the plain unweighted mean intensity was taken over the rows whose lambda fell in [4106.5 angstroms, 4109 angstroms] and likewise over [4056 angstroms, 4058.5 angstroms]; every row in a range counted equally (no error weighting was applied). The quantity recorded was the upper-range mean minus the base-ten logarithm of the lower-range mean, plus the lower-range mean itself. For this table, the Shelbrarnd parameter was 41.5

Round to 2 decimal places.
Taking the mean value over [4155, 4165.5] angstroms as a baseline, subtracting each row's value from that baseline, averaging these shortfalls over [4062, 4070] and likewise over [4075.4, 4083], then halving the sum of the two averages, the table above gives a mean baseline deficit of -0.59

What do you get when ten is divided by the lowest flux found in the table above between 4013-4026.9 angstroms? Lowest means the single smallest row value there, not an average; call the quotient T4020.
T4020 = 0.415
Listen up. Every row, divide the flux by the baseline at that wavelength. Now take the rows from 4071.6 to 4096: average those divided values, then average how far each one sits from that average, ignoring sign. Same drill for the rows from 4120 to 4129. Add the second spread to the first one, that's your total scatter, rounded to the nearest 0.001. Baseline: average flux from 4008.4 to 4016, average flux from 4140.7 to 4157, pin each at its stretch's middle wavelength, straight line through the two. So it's 0.051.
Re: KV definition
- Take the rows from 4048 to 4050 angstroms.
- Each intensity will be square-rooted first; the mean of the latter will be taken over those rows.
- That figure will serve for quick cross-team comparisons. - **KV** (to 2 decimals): 4.89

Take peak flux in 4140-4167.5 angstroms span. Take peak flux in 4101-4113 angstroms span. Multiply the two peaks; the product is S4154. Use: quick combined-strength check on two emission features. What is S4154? 543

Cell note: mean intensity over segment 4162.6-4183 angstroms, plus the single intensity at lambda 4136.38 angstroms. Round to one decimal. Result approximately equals 47.4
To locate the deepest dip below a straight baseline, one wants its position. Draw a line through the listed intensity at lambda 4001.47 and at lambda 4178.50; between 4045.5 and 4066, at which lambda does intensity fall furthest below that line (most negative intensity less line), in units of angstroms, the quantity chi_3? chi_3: 4059.01 angstroms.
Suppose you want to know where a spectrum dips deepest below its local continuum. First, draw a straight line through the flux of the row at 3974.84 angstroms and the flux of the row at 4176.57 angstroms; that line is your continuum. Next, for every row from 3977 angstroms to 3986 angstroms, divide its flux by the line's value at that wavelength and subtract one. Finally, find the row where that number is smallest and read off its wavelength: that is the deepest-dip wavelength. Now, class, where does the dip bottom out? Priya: 3977.59 angstroms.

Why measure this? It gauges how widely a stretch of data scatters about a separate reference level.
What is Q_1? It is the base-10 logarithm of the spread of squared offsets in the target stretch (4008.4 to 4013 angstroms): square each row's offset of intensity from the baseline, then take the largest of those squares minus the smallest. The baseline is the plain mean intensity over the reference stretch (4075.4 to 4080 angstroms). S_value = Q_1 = -0.2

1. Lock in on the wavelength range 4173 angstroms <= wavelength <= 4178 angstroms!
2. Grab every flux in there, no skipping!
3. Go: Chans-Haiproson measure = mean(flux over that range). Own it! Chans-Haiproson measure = 24.6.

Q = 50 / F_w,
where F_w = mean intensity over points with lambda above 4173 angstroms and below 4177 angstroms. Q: 2.02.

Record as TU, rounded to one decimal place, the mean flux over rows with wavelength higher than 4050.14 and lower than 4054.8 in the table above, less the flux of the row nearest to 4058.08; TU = 1.5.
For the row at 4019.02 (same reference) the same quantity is -1.4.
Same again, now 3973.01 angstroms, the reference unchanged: 10.8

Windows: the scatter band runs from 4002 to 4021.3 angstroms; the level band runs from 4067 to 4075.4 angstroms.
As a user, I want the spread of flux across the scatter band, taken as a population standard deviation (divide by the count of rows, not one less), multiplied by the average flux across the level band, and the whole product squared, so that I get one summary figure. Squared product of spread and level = 227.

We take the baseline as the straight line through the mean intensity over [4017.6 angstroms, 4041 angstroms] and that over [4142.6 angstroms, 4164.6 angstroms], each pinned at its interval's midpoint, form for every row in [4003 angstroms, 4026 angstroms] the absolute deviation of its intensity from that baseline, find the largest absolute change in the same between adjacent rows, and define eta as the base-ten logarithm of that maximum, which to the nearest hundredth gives -0.47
